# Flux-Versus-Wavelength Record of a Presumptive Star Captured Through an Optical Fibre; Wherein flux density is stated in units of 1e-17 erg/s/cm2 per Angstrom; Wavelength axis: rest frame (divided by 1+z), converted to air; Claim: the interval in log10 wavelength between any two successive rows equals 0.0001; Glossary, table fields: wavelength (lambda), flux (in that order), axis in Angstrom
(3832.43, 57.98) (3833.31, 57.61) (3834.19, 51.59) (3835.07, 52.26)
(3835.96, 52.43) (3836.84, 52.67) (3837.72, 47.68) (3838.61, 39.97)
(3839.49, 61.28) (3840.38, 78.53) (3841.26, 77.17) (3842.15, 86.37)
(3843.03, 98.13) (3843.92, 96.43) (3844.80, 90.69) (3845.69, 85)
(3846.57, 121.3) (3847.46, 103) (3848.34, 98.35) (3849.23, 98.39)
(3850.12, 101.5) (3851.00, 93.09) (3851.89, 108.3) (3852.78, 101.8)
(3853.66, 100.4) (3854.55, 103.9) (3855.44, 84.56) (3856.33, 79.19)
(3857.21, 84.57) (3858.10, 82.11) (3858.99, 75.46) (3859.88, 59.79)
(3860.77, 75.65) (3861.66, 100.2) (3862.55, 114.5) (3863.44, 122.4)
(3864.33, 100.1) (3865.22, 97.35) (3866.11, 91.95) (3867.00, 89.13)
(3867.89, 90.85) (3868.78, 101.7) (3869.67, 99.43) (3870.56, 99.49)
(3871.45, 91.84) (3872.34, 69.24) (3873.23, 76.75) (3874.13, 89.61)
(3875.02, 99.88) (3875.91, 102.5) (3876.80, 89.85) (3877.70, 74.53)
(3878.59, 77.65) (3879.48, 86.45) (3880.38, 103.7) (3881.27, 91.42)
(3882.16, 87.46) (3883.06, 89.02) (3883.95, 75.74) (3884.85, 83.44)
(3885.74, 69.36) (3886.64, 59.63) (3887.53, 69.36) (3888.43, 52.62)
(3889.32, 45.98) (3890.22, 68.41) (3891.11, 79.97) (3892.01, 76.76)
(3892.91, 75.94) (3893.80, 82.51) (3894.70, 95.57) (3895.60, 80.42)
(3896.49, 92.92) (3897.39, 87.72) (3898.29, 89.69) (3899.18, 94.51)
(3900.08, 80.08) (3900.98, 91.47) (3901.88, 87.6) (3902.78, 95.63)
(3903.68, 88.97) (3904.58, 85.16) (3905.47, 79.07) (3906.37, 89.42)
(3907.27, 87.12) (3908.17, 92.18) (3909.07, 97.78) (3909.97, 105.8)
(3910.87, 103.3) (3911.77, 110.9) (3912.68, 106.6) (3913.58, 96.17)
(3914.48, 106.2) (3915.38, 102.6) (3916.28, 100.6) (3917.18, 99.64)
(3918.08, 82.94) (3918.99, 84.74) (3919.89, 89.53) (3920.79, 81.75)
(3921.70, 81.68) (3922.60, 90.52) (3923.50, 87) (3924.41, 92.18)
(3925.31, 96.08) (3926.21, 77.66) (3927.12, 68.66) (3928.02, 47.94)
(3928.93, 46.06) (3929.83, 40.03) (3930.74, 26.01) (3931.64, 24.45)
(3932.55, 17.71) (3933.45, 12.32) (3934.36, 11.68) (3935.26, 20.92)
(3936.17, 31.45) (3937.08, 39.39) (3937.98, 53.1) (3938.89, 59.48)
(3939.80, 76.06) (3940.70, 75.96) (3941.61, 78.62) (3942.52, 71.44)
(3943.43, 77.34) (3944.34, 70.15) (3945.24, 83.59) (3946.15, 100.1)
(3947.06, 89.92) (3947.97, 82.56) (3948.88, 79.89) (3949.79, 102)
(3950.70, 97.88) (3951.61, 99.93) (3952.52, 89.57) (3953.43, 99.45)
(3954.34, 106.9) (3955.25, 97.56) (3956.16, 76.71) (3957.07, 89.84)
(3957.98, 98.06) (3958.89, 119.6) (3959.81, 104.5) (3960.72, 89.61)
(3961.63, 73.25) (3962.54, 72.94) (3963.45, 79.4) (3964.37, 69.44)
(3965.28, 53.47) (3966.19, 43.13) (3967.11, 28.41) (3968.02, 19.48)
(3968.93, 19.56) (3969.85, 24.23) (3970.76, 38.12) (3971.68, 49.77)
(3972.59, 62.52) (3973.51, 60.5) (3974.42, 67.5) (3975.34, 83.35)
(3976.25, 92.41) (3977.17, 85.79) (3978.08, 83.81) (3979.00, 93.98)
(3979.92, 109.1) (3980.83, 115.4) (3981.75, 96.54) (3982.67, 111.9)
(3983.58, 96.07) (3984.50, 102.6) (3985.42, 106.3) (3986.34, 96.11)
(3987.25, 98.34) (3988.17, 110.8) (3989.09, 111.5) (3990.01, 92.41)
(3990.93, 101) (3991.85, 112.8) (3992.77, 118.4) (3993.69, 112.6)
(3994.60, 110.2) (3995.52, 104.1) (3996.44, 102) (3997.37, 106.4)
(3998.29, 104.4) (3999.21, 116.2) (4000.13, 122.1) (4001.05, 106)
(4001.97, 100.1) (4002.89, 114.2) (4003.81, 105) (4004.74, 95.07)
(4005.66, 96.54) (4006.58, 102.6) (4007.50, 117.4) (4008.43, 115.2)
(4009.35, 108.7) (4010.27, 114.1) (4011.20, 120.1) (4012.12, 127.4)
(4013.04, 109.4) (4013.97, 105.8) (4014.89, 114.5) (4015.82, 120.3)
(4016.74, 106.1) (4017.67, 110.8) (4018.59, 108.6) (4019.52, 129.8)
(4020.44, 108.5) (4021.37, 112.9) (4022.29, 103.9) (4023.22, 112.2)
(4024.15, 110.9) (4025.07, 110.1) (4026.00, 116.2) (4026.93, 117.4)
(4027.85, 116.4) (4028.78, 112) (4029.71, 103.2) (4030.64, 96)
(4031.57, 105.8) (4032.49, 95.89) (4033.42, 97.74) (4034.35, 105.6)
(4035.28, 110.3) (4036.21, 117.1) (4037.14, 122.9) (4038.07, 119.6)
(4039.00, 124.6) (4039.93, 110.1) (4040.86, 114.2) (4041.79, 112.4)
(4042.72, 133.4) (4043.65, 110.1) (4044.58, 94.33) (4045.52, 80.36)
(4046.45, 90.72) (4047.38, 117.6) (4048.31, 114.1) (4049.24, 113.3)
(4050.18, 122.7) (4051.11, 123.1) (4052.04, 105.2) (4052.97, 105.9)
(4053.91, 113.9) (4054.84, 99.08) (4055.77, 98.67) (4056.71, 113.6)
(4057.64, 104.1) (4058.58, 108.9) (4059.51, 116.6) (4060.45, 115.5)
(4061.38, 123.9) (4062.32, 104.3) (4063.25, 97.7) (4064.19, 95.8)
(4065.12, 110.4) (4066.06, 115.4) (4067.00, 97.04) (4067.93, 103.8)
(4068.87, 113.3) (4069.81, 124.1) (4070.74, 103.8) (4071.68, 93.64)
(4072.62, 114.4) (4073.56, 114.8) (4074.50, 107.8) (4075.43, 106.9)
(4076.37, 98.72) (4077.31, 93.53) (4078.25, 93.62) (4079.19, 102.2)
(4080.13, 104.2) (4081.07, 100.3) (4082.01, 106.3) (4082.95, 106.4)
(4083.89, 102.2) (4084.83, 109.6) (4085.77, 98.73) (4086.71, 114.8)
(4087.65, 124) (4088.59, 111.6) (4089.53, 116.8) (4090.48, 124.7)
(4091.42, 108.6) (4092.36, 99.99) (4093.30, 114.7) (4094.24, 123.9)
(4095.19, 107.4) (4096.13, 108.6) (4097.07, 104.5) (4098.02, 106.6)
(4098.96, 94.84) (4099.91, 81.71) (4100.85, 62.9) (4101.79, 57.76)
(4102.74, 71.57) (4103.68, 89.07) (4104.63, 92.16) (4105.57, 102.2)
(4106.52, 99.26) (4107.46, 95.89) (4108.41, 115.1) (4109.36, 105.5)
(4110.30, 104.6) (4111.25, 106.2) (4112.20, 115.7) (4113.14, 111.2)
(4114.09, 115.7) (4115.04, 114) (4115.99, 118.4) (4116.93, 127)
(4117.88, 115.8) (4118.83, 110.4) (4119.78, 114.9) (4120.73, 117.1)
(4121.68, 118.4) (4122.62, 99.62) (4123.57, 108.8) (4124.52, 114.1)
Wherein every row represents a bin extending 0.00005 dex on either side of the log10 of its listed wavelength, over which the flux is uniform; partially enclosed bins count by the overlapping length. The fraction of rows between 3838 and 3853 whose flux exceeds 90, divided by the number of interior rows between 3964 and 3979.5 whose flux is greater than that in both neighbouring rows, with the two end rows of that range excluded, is 0.32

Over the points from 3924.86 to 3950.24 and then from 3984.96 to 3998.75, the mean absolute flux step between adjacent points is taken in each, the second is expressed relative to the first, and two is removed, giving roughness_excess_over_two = -1.26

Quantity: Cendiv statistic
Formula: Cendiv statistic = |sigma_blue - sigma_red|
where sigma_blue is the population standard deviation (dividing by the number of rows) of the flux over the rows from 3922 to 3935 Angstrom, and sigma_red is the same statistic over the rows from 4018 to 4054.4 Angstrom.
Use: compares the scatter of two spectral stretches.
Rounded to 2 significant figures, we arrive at 20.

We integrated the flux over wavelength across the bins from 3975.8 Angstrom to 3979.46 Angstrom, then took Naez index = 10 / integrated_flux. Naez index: 0.031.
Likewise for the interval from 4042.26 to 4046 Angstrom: 0.026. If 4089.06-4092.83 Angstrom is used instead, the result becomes 0.024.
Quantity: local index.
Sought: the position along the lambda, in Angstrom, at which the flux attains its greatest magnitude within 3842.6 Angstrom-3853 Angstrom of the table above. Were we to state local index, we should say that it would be 3846.57 Angstrom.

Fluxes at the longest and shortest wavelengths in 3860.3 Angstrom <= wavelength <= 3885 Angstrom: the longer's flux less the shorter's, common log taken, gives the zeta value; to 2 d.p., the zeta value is 0.89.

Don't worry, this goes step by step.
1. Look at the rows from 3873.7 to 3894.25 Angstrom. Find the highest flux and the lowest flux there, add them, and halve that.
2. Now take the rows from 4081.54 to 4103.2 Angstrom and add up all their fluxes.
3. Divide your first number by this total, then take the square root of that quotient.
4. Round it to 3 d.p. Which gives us 0.178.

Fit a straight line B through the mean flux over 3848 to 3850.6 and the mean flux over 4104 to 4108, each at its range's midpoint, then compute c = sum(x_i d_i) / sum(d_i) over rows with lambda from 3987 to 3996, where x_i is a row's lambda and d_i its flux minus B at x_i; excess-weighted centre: 3992.1 Angstrom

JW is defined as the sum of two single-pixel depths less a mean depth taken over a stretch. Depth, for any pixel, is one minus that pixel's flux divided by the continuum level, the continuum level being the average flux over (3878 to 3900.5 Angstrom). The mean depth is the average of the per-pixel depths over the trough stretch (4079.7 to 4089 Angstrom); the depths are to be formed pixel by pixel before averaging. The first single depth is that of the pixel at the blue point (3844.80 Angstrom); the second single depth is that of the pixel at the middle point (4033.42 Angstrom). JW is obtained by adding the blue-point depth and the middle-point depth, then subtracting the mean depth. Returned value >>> -0.01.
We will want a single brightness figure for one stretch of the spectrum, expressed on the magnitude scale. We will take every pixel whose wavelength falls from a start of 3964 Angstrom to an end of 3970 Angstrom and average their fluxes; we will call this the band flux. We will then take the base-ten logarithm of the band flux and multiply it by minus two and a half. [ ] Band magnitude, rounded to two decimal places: -3.92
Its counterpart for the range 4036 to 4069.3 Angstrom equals -5.10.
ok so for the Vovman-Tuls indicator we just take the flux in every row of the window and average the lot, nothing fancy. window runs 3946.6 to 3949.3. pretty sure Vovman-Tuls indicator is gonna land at 84.1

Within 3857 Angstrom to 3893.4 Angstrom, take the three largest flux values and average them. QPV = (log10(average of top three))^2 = 4.22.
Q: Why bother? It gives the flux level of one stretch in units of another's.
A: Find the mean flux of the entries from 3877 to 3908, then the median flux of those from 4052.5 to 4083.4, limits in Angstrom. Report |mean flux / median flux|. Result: 0.77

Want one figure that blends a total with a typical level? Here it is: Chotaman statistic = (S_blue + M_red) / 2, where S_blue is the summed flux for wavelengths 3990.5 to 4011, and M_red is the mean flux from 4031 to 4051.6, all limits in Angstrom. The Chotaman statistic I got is 1248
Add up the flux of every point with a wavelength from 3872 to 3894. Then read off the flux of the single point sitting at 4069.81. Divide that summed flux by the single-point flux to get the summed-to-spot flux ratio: 15.9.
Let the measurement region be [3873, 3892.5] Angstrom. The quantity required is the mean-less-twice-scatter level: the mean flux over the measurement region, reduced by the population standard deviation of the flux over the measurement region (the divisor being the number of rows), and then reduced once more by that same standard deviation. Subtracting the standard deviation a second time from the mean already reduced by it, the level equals 50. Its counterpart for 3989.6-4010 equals 92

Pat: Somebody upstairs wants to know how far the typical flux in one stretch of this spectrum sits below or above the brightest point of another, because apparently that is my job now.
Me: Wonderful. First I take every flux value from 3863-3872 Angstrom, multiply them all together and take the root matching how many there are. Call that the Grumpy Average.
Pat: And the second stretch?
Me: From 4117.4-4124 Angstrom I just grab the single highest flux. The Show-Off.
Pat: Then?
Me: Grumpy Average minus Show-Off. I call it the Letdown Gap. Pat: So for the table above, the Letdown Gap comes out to -20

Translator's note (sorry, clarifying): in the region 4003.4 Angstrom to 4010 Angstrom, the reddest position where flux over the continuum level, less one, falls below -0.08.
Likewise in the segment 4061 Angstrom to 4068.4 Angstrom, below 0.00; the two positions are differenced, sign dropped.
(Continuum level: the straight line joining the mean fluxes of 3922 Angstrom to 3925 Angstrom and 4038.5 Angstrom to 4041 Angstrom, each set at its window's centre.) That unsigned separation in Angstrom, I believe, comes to 62.3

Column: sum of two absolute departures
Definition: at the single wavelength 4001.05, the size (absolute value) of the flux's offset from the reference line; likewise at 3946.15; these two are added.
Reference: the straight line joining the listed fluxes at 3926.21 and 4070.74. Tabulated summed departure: 33.6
